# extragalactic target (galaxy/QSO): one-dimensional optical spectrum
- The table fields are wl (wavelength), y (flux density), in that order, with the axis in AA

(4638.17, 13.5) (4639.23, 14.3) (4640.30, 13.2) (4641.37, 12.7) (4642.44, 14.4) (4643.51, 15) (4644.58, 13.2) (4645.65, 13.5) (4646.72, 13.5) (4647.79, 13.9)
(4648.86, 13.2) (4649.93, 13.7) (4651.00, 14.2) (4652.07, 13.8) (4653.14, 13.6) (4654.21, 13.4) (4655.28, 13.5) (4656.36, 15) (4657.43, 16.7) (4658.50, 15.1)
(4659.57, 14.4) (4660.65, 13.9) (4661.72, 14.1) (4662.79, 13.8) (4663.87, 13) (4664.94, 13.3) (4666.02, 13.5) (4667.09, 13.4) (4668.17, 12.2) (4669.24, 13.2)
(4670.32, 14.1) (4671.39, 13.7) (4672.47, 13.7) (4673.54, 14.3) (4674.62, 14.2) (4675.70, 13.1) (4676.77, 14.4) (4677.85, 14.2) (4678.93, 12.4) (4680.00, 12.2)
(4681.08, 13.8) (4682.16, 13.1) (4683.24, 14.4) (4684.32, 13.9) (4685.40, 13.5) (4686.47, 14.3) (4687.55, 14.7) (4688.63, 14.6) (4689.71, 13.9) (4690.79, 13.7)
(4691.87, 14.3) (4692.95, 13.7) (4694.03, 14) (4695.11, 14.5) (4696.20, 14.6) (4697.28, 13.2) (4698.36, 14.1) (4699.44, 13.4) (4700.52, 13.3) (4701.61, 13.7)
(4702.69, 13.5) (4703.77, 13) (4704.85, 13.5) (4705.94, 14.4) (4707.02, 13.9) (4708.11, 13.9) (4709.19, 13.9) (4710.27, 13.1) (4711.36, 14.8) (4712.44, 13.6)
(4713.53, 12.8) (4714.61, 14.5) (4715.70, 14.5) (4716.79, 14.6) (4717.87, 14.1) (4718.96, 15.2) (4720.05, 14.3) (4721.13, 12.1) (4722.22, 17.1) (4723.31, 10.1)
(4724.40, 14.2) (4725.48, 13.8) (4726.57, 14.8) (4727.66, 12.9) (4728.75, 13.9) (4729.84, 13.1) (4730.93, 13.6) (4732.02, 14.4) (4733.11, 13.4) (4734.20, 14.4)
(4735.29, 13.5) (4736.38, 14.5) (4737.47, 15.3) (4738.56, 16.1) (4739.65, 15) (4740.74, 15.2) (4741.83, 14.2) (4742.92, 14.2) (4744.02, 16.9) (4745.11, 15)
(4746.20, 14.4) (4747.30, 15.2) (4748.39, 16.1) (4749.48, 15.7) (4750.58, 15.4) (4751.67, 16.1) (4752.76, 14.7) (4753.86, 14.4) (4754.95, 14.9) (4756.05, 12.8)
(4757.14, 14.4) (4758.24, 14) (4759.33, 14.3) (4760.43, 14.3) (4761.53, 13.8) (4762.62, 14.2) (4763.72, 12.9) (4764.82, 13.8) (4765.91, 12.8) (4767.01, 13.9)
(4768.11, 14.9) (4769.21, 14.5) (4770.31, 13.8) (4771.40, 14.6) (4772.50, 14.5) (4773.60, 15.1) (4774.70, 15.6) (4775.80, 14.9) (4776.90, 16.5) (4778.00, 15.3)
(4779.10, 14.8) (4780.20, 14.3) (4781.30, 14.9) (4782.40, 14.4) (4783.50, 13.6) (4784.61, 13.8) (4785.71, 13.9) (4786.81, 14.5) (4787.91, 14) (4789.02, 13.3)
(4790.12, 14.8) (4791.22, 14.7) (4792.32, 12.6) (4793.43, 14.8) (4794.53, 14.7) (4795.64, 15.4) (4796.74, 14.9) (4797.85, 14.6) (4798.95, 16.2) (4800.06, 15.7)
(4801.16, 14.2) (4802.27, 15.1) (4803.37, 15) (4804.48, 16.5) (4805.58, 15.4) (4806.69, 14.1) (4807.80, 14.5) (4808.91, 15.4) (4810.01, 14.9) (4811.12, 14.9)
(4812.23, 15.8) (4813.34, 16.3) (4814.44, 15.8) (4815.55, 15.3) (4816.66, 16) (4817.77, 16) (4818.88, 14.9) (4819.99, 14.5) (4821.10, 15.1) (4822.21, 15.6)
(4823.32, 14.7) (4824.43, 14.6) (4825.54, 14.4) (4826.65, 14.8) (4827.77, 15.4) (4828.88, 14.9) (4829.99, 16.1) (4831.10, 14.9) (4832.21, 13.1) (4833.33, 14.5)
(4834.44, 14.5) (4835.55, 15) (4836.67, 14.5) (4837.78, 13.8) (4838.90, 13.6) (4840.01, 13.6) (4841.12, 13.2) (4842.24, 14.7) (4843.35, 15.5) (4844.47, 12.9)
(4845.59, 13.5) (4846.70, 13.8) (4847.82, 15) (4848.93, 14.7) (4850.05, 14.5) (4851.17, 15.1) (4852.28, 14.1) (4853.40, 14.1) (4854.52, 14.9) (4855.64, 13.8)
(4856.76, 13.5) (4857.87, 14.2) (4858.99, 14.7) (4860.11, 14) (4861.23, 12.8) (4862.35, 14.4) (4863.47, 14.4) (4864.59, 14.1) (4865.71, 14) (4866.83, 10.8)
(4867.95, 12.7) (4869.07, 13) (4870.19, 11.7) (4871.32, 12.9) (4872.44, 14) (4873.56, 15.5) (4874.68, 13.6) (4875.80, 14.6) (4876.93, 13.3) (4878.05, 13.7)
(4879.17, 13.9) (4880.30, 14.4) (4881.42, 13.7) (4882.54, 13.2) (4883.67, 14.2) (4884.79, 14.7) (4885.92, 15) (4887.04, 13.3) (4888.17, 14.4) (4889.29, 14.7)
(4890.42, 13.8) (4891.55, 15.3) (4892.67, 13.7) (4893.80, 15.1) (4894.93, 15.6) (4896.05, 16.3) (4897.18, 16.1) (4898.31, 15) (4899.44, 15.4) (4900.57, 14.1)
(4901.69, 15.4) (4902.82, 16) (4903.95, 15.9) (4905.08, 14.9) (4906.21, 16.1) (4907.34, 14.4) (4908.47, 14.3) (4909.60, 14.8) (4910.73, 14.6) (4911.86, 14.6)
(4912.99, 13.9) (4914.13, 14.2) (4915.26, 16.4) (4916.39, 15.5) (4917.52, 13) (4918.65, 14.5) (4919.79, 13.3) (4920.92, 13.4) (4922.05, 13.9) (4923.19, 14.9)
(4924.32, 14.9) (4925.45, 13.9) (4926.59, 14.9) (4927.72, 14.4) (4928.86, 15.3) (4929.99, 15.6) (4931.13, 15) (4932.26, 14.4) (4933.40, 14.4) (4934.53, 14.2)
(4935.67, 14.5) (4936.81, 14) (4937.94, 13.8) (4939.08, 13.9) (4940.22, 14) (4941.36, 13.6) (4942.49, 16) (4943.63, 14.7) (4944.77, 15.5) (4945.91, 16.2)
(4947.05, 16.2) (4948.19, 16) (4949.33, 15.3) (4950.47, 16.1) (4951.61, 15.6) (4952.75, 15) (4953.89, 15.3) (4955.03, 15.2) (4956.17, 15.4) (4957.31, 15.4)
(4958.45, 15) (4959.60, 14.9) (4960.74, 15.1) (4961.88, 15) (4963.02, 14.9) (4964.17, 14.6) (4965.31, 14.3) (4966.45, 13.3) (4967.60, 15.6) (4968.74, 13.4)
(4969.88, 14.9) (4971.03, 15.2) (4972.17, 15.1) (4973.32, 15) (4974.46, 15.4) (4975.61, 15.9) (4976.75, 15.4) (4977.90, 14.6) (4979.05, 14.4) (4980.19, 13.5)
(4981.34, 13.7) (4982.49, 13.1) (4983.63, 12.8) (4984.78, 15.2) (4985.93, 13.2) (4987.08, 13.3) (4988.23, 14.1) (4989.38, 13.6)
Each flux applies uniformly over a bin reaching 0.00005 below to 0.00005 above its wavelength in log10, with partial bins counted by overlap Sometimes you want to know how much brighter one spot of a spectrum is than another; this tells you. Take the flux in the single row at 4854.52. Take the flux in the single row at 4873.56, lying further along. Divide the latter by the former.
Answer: 1.040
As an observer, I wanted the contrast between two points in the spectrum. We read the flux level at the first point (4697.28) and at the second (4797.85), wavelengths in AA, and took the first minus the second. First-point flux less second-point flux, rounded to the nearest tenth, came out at -1.4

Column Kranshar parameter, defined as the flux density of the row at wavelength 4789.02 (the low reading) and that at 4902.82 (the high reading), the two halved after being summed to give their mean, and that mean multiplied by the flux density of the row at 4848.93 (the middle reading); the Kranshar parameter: 215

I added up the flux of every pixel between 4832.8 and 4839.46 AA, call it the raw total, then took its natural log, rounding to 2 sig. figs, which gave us 4.5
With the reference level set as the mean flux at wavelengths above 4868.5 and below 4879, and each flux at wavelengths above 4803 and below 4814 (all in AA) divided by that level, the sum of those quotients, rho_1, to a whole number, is 11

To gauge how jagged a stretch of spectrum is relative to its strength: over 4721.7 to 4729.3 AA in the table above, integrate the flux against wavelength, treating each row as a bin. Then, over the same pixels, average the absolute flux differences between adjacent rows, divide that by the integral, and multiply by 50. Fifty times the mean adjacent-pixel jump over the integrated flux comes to 1.22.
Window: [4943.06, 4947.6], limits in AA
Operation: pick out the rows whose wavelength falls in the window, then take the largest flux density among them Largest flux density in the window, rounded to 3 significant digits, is 16.2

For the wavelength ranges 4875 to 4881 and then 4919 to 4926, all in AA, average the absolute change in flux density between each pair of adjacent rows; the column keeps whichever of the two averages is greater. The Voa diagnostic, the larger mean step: 0.60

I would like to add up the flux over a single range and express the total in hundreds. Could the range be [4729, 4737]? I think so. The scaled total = 0.97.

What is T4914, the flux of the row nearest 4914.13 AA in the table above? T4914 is 14.2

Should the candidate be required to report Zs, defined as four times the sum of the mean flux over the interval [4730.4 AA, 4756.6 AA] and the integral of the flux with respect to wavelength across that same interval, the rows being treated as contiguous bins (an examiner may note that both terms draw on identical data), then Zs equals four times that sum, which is 1612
